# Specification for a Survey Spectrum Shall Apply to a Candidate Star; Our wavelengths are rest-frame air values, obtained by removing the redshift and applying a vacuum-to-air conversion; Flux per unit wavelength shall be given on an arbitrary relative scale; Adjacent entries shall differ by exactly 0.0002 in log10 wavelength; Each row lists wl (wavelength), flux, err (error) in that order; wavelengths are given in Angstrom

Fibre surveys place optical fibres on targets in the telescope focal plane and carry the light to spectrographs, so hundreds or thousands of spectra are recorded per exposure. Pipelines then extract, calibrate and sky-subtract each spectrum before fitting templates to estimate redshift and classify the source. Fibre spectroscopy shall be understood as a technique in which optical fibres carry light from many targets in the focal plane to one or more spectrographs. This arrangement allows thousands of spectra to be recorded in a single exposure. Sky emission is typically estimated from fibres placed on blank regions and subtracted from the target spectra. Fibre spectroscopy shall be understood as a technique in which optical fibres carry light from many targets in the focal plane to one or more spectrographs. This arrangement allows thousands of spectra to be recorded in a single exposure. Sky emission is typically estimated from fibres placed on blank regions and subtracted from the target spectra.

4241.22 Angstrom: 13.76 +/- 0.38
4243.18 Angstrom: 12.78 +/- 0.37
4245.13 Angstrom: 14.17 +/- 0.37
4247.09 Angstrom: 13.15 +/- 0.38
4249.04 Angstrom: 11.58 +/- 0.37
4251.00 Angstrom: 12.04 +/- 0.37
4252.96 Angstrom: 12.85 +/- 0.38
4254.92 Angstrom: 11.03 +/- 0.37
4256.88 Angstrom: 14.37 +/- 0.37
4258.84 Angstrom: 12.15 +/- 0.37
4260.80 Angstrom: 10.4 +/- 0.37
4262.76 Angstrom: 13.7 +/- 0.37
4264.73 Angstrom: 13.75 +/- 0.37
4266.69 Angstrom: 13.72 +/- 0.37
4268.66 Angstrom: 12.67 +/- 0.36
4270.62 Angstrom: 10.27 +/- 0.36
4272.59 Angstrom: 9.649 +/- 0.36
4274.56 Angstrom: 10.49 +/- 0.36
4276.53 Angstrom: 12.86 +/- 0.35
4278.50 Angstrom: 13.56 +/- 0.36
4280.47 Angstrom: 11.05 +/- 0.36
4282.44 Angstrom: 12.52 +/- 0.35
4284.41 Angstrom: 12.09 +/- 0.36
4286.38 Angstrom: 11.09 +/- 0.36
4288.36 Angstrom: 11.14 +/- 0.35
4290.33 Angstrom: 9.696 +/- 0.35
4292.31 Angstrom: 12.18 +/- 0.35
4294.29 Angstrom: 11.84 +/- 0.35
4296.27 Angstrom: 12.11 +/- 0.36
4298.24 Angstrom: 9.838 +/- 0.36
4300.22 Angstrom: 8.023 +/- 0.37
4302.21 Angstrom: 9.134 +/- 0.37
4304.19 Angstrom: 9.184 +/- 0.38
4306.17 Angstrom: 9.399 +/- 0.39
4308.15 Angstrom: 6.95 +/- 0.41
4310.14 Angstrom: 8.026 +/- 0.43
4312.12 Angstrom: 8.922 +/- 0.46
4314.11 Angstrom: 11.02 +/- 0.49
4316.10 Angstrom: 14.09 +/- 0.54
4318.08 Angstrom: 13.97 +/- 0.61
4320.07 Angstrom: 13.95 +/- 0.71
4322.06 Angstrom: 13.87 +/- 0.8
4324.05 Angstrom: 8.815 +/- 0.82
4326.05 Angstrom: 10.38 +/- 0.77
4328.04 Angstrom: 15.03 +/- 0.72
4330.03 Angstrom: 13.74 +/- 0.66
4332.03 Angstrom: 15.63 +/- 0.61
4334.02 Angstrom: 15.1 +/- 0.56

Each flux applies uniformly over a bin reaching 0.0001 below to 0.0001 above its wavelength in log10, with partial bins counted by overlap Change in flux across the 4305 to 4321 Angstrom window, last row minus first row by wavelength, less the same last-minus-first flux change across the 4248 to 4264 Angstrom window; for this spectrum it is 2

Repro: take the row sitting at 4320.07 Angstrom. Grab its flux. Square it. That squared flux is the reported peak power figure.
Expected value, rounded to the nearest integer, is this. 195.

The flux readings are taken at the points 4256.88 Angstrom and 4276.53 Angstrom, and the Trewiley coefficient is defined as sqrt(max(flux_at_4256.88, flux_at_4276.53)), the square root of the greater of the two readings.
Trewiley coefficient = 3.79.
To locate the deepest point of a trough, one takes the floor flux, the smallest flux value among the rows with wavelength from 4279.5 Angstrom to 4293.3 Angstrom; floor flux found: 9.696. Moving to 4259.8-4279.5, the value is 9.649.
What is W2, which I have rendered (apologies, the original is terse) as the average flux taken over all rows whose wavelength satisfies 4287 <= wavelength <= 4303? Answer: 10.5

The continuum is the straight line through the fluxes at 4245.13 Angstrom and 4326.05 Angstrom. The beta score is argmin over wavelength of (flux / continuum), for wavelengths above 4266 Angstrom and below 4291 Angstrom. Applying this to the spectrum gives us 4272.59 Angstrom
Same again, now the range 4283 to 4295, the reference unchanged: 4290.33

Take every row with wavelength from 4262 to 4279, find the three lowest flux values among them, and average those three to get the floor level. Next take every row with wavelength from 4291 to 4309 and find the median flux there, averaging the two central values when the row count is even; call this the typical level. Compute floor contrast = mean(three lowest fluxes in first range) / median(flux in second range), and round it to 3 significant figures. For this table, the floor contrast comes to 1.08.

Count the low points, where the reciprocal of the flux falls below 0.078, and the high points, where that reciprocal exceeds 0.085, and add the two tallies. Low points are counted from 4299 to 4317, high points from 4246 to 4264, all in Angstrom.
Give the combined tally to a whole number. 4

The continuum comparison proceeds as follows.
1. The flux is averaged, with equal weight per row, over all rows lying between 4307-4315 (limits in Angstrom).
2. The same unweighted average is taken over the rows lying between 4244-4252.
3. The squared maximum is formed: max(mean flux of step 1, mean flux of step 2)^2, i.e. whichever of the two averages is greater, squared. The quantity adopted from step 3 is 162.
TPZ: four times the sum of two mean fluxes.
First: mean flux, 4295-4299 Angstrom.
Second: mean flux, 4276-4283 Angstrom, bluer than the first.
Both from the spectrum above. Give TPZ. 94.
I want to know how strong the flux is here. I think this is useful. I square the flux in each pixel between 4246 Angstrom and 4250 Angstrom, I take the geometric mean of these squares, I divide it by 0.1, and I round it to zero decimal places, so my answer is 1523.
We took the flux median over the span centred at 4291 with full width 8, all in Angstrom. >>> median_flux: 11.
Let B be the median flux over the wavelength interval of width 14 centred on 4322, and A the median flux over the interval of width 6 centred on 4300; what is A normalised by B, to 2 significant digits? 0.65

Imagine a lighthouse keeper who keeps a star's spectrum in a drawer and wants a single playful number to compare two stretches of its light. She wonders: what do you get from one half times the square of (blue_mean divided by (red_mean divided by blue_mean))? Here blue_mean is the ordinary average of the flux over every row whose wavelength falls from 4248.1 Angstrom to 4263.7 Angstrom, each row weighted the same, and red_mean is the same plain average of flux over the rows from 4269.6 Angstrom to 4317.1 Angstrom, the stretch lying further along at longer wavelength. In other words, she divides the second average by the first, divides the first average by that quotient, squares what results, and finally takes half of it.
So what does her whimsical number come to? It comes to 100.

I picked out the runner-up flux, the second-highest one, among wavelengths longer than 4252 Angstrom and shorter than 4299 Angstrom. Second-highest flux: 13.75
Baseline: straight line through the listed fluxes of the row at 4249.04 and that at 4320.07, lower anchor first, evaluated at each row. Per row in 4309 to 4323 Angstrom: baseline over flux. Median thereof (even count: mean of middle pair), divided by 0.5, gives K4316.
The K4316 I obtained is 2.02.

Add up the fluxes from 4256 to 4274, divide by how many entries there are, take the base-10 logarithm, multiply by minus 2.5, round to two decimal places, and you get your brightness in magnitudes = -2.72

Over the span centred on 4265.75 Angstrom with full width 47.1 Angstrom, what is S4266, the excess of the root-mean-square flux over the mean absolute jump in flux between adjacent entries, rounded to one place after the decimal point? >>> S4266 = 10.9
